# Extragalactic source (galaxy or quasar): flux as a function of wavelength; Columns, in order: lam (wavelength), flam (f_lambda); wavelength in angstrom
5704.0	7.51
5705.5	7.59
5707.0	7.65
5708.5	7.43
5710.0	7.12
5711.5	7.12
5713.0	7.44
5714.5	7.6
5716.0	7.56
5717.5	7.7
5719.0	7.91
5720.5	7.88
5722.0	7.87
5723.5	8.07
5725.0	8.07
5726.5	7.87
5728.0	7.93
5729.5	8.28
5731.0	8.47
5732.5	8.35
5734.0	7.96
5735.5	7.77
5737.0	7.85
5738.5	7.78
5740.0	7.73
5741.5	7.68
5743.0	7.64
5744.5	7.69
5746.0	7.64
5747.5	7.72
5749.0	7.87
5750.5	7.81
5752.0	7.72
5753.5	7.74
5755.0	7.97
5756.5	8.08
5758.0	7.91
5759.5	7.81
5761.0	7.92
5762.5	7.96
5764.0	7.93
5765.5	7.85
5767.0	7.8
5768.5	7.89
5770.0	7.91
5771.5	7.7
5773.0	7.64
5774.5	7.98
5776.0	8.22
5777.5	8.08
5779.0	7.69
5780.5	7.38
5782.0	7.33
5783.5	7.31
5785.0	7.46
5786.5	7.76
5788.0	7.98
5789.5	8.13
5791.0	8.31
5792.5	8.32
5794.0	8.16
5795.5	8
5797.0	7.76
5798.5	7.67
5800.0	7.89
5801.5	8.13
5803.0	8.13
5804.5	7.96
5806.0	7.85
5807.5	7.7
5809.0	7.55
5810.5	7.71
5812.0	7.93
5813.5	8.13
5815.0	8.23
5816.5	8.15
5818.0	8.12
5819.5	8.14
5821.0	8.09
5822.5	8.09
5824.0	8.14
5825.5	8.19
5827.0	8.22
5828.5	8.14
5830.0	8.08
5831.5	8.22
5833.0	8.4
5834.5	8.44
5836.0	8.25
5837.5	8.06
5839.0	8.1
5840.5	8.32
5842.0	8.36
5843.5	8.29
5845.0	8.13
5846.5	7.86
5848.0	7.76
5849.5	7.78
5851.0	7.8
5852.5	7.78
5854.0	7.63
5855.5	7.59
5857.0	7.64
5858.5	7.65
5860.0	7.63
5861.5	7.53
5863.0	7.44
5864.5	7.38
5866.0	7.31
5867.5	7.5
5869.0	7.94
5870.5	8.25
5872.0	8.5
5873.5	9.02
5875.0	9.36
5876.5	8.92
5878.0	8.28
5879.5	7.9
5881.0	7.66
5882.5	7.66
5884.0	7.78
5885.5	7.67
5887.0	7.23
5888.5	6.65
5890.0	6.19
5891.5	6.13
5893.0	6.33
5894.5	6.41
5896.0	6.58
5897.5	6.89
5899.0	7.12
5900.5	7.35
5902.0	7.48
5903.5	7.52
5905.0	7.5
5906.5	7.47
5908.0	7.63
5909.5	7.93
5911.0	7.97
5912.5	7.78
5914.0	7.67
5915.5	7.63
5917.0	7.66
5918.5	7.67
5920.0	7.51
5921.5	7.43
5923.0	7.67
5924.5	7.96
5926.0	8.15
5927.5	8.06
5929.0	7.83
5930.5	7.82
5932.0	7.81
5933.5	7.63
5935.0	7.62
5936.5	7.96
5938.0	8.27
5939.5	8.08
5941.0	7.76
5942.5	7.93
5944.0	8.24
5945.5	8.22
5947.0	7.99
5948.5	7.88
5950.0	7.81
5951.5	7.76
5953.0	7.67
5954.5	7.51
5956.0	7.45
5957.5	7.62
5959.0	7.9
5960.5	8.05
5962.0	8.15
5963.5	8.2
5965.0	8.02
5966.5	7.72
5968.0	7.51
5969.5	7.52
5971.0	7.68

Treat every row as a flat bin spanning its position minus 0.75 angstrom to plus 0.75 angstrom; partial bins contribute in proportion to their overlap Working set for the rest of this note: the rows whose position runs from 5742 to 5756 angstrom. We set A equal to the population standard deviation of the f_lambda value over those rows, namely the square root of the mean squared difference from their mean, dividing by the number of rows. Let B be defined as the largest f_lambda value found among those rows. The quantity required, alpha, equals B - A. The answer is 7.87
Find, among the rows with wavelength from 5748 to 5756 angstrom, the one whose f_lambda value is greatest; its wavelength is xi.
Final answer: 5755.0 angstrom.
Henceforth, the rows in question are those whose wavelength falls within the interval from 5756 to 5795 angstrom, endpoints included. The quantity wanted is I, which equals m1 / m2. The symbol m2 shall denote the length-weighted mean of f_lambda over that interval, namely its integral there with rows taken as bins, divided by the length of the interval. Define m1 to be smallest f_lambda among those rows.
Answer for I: 0.93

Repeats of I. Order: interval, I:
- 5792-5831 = 0.94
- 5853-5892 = 0.79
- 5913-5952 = 0.95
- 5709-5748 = 0.91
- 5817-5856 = 0.94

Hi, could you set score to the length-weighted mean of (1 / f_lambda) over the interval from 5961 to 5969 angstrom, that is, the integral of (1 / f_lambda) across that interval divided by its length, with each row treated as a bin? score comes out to 0.127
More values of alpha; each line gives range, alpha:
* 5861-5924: 8.68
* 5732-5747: 8.15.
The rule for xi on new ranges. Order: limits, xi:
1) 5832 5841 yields 5834.5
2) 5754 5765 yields 5756.5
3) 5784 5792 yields 5791.0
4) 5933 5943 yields 5938.0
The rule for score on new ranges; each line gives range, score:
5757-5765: 0.126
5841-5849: 0.124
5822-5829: 0.123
